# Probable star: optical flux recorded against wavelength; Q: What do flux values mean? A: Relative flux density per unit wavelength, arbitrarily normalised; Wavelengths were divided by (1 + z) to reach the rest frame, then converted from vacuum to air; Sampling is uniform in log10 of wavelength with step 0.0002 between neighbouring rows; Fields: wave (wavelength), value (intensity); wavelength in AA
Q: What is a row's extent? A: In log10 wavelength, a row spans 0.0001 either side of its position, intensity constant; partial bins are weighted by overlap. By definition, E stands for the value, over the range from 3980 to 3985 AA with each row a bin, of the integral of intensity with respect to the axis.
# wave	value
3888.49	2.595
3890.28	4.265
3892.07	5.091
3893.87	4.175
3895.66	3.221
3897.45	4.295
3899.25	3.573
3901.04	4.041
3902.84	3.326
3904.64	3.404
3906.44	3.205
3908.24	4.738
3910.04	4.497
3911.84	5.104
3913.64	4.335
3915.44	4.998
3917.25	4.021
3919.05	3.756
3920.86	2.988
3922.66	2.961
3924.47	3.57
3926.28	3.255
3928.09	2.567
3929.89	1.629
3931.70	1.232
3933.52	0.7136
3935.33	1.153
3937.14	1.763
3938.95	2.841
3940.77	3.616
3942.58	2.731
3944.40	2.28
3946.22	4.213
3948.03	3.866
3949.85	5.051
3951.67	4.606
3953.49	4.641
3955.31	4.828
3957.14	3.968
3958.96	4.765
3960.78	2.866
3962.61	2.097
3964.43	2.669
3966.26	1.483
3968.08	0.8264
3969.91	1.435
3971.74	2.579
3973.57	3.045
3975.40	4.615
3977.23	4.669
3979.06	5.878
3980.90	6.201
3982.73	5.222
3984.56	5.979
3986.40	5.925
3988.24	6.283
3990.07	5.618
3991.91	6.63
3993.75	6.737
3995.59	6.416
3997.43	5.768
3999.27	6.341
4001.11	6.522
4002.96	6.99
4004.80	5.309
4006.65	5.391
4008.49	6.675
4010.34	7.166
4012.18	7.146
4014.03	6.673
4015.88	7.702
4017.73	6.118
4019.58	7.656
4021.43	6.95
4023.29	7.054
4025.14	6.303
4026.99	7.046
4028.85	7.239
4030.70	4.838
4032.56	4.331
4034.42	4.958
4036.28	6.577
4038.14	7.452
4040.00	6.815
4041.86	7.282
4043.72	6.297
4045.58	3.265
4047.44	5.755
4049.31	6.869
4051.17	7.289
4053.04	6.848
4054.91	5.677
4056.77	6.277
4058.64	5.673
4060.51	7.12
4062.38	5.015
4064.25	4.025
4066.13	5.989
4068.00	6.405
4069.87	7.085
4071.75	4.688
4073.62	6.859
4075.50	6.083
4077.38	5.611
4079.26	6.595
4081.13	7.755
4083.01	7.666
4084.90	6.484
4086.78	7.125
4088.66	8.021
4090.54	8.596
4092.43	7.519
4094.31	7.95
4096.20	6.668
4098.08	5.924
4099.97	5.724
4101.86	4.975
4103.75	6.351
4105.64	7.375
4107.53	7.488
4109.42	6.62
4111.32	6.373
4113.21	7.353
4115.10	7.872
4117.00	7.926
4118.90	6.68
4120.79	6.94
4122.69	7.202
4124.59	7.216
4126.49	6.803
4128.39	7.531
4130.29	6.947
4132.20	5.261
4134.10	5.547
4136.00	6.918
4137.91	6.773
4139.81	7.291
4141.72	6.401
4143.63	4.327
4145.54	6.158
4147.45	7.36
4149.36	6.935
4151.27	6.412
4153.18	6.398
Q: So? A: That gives 29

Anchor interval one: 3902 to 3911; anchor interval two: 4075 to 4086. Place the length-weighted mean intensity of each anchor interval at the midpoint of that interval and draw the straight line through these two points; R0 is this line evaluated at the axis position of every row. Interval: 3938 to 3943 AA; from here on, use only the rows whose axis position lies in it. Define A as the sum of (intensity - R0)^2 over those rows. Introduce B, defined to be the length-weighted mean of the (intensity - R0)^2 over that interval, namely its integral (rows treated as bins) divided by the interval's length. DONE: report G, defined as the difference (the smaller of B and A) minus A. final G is -4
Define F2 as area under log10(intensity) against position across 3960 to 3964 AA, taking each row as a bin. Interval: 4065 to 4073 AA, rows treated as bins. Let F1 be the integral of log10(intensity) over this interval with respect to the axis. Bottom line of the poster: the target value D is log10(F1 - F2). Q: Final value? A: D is 0.67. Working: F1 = 6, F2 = 1.57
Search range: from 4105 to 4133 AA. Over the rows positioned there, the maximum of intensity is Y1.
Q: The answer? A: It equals 7.926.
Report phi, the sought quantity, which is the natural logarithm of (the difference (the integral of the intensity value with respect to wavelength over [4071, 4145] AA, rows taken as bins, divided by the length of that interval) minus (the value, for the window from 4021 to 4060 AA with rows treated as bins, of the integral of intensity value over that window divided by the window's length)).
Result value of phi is -0.64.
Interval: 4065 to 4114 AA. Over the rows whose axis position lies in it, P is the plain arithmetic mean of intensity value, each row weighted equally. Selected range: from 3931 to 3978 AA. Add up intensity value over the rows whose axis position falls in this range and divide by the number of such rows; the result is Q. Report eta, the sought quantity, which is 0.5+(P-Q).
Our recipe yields 4.2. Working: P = 6.7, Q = 3.0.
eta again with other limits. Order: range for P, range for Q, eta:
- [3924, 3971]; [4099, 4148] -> -3.3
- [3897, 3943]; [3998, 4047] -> -2.6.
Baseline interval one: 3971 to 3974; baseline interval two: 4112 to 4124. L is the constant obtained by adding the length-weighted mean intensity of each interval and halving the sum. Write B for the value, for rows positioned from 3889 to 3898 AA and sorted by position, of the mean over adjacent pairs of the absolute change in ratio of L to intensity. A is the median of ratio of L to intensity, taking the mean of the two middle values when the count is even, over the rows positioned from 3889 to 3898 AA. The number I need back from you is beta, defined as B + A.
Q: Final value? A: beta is 1.47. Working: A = 1.18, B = 0.29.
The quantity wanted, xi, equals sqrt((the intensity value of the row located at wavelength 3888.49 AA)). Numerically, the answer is 1.61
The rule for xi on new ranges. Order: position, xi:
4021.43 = 2.64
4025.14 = 2.51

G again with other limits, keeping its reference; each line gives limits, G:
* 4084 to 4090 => -1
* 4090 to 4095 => -3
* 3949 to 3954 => 0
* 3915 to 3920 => -1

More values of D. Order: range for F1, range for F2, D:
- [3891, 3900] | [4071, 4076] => 0.21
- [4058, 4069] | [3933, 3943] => 0.74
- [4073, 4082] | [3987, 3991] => 0.63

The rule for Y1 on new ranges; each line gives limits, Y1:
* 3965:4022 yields 7.702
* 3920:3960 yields 5.051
